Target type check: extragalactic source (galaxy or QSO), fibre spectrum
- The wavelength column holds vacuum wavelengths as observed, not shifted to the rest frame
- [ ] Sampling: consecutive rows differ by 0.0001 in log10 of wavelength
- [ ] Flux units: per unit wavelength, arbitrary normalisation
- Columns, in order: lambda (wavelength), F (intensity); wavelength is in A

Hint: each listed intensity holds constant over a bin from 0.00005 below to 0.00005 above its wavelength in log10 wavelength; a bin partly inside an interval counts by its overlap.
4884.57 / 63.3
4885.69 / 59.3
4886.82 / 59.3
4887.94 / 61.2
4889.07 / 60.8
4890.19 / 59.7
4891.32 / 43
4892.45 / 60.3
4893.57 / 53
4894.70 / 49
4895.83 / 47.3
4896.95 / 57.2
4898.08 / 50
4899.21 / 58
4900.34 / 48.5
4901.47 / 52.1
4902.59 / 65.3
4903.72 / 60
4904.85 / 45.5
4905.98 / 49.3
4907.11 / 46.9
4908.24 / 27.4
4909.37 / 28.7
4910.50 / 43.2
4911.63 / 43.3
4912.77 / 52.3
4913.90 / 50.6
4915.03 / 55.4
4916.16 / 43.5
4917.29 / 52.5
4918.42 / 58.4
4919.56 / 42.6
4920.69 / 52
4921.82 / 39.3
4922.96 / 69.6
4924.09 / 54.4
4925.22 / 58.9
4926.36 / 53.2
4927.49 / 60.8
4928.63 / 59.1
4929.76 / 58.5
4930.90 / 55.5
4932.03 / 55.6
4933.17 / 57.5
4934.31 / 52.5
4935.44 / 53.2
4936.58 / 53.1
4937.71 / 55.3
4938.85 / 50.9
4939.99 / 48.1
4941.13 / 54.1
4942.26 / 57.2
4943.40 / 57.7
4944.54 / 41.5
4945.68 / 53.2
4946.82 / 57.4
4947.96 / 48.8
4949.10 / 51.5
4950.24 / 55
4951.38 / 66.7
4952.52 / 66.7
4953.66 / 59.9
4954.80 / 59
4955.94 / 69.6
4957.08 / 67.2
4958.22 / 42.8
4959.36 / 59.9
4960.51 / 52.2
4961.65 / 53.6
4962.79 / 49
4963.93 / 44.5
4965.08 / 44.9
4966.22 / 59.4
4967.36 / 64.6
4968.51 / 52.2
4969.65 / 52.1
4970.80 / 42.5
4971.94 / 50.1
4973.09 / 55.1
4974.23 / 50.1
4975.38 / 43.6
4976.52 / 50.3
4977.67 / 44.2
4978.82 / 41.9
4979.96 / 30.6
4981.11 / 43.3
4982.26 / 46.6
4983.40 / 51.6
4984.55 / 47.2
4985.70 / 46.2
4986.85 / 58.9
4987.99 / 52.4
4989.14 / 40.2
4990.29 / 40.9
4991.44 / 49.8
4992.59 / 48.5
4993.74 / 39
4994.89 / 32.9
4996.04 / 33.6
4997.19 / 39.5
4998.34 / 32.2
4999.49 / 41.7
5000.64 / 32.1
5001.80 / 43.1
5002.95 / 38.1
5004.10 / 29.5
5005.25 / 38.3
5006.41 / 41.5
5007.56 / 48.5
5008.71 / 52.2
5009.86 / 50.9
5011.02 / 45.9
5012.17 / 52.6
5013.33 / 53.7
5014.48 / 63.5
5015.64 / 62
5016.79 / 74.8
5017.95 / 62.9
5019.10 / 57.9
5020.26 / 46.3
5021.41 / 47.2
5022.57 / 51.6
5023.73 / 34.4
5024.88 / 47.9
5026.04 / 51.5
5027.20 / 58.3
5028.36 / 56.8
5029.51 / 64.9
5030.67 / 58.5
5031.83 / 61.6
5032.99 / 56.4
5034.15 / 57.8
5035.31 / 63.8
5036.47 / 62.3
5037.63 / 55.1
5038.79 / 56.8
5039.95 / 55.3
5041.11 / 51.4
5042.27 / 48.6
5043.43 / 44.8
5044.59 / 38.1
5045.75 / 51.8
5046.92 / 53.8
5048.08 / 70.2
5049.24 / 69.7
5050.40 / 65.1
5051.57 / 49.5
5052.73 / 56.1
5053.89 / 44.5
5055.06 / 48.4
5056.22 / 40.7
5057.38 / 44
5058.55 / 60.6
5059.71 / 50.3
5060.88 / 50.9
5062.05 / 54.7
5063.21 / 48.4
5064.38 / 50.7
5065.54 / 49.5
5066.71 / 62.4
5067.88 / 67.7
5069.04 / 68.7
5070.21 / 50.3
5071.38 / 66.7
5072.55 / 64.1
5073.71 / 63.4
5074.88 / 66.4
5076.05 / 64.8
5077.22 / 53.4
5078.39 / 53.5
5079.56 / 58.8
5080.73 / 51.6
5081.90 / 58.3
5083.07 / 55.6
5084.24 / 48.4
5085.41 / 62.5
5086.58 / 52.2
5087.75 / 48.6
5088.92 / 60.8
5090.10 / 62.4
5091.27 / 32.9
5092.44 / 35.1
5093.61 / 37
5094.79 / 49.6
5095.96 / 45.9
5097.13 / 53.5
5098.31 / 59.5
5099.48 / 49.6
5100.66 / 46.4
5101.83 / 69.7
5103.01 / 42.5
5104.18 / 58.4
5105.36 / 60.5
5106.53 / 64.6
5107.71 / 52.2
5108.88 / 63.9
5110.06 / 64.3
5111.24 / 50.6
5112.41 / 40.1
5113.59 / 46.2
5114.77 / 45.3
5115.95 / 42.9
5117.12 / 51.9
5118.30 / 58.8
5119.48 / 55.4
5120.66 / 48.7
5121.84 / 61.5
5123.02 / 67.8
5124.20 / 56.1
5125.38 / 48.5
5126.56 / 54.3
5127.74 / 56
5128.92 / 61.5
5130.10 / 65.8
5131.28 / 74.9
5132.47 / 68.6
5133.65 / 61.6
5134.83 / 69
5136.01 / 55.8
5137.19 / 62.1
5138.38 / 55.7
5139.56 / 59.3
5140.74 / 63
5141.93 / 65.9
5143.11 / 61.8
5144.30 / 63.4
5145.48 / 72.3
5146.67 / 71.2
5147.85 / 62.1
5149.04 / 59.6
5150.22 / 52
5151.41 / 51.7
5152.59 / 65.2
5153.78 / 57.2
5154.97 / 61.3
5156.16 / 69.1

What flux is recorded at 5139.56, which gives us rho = 59.3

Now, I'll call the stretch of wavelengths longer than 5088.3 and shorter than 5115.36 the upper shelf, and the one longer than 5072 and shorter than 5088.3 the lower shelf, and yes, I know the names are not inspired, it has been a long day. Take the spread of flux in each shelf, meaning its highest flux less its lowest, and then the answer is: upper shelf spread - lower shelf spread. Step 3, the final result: 19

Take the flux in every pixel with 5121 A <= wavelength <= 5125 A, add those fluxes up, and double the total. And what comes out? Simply 371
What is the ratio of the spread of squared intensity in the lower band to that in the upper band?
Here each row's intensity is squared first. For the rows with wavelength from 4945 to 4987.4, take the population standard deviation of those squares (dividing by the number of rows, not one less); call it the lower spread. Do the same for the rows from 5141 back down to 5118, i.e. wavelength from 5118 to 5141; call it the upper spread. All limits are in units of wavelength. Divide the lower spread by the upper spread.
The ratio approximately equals 1.10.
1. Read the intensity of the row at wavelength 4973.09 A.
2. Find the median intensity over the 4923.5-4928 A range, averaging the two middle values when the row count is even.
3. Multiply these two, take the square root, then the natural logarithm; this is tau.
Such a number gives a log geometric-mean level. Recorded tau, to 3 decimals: 4.023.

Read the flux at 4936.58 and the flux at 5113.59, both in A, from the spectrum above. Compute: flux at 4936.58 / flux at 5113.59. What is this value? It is 1.15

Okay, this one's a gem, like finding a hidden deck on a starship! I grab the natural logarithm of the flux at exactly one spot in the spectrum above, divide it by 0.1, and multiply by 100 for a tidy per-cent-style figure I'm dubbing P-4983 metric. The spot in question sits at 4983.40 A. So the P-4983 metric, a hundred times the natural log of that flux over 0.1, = 3944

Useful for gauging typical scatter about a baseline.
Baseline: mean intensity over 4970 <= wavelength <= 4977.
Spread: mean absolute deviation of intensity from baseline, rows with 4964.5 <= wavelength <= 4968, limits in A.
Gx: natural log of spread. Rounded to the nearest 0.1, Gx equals 2.3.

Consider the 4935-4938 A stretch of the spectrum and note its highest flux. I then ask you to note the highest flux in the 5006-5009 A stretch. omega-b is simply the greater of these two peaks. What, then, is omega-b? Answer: 55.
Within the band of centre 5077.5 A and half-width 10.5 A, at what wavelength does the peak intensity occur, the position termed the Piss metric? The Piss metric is 5069.04 A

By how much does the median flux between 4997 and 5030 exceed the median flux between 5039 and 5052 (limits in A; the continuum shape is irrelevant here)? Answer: -3.3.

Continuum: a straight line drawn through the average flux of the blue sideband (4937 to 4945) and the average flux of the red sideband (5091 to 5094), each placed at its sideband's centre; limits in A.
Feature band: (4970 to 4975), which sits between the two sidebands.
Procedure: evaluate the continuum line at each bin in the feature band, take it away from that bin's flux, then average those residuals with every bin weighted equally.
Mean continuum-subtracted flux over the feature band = 1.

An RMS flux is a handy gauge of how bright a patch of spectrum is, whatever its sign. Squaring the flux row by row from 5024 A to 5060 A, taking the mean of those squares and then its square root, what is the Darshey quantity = 55.2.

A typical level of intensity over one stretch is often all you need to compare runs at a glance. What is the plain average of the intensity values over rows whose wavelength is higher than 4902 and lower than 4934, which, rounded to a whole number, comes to 51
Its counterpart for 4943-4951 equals 52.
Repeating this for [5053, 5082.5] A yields 56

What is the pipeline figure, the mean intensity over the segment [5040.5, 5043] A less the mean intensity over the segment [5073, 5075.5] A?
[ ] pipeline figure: -15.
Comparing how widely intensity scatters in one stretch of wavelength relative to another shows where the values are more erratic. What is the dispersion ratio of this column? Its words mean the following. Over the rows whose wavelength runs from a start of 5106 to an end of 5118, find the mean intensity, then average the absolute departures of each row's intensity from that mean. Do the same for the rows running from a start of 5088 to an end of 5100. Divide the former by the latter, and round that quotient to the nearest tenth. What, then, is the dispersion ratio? 0.8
